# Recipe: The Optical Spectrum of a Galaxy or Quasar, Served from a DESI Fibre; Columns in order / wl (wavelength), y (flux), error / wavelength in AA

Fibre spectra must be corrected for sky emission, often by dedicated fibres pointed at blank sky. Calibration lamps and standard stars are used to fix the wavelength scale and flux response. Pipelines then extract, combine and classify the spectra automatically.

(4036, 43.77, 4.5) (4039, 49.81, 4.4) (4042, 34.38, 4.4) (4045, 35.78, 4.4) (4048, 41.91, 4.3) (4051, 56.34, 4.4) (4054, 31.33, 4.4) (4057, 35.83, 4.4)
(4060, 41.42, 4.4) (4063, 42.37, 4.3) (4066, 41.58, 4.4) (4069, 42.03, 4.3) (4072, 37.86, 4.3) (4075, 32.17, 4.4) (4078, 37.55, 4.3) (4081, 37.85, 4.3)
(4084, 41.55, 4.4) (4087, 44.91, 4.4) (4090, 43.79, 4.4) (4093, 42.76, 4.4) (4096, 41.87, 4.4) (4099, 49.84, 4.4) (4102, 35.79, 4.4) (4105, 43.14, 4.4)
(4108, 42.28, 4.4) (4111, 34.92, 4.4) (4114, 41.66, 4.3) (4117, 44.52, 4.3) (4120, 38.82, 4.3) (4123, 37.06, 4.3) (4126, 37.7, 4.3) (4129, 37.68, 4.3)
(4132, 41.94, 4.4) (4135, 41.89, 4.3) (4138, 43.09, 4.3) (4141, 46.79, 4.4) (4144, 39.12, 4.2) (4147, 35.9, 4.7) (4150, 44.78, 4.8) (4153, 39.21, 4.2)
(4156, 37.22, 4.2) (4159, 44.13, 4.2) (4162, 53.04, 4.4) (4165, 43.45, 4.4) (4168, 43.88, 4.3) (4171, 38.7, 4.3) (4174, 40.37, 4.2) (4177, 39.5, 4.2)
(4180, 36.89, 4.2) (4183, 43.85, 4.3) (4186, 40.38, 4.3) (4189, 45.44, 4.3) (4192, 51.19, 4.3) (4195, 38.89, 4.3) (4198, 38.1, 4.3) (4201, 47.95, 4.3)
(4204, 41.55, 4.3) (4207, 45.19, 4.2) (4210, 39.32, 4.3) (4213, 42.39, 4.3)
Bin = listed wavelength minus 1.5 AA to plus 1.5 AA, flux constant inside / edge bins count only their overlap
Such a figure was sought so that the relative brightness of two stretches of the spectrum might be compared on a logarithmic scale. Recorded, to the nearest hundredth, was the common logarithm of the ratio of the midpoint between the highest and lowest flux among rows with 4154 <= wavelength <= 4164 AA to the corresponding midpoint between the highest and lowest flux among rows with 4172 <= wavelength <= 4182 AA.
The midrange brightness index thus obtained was 0.07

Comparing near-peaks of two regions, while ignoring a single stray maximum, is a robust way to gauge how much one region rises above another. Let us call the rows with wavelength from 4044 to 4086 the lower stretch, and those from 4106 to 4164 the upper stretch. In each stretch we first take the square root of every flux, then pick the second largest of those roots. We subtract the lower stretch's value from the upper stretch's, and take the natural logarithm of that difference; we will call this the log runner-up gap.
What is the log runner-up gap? -1.1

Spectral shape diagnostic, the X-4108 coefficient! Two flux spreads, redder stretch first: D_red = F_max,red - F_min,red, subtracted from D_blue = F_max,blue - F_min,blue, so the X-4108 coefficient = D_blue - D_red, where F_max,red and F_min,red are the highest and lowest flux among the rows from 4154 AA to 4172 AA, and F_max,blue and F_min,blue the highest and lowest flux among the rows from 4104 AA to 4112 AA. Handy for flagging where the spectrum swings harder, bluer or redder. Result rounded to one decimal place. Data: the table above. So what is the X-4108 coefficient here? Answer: -7.6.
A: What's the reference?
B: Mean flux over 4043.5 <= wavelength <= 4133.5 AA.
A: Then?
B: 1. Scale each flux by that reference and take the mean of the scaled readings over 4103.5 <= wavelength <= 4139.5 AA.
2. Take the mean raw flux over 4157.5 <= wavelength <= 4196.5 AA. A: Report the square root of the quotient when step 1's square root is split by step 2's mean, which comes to 0.152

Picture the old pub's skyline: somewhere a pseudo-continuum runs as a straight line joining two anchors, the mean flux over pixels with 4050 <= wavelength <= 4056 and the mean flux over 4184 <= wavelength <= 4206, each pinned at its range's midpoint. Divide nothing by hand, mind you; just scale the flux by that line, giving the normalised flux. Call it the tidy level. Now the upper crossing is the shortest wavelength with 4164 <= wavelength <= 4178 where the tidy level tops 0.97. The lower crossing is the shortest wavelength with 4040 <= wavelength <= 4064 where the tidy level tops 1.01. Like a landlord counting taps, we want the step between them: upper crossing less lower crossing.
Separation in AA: 114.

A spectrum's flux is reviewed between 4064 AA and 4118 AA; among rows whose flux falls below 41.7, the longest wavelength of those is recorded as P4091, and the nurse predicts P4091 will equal 4114 AA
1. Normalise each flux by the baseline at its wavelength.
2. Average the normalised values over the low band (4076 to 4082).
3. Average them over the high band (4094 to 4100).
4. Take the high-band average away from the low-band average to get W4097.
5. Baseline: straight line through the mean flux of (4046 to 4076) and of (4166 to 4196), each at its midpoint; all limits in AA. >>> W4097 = -0.19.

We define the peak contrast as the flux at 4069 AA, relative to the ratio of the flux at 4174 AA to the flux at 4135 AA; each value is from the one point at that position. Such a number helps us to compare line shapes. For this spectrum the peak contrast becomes 43.6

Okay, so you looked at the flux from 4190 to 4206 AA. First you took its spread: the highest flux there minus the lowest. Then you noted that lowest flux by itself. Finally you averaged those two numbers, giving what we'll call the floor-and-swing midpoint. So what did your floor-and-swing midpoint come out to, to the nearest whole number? 26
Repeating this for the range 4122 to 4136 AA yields 21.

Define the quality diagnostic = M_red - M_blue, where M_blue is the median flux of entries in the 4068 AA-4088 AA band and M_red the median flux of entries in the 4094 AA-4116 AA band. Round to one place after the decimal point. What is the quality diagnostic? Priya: 4.0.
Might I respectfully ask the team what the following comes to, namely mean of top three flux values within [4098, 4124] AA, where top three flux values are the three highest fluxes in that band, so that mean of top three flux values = 45.83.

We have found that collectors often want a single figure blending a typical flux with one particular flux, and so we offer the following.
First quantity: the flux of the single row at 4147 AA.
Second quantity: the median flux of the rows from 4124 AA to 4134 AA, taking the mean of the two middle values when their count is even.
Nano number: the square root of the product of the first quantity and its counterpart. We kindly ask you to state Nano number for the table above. 37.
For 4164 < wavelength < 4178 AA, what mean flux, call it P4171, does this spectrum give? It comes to 41.2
